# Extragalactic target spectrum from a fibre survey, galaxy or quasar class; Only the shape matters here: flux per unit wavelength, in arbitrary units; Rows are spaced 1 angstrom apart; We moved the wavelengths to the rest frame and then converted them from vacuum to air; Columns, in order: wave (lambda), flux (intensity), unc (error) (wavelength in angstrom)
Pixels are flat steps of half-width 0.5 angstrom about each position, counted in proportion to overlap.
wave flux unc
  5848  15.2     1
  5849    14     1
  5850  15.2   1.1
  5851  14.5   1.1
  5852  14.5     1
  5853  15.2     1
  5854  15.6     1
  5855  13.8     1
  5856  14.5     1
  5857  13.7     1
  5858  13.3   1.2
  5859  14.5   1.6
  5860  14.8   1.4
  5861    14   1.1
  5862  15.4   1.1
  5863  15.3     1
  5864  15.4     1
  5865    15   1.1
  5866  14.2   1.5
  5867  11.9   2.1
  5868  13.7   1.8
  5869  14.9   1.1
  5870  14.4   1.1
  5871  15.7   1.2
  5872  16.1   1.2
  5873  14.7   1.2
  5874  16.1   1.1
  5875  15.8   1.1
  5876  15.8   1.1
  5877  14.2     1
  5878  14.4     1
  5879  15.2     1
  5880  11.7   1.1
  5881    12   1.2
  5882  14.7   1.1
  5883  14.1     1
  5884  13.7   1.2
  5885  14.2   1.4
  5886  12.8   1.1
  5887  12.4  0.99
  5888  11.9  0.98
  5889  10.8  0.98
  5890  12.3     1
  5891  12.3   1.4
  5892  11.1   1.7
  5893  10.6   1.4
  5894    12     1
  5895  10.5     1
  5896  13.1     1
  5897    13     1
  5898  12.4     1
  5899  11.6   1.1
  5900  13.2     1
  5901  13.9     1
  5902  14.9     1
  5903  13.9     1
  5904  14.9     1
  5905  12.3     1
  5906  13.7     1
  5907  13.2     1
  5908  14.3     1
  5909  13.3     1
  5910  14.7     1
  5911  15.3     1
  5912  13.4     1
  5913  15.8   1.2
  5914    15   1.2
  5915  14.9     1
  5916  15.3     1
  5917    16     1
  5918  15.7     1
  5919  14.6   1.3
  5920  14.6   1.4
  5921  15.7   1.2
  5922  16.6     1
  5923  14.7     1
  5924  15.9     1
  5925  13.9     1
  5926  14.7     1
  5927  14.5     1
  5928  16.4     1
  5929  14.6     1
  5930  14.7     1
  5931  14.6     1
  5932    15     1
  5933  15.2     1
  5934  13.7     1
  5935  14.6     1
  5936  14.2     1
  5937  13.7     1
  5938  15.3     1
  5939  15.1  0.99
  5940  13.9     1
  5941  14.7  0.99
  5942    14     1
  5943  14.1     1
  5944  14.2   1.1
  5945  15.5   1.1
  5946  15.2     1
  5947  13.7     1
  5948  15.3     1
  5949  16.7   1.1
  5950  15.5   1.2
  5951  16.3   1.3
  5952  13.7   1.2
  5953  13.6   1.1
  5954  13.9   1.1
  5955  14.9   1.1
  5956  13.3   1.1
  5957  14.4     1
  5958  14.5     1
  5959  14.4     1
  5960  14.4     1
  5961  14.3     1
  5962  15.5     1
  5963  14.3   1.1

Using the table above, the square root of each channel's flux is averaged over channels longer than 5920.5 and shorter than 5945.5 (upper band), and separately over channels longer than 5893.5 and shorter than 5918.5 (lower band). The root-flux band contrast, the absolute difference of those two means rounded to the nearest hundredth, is 0.13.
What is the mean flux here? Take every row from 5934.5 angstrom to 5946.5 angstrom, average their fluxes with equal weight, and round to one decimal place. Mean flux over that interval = 14.5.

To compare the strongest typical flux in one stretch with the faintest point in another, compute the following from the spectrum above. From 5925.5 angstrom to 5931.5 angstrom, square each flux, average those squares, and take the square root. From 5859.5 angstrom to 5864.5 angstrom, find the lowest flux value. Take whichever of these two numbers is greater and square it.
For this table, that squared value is 223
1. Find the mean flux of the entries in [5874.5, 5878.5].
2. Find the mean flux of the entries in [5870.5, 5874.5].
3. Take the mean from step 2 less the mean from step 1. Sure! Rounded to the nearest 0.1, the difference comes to 0.6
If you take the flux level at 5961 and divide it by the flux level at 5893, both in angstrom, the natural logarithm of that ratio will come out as 0.30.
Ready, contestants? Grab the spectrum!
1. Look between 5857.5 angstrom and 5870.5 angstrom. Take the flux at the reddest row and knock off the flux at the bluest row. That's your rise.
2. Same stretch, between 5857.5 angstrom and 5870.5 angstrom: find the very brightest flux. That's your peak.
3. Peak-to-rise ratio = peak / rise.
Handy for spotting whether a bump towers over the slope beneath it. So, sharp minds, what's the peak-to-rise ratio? 14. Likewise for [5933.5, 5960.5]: 24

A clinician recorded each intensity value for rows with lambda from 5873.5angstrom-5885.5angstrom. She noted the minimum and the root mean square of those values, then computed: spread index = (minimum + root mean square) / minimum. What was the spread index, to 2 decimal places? 2.23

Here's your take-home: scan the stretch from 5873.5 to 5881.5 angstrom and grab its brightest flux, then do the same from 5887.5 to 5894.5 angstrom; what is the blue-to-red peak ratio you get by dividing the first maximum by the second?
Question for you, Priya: 1.31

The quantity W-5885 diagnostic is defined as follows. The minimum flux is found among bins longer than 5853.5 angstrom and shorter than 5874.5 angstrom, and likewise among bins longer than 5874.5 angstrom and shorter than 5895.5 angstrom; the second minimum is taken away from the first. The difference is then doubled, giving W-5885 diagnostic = 3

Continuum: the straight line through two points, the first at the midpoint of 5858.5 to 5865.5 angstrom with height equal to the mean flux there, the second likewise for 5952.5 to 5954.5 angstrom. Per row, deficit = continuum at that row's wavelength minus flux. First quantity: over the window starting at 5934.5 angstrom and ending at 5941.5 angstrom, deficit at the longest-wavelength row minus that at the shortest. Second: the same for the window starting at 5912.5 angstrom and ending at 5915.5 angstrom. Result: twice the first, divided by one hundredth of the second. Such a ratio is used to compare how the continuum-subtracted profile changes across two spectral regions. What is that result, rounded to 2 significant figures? -40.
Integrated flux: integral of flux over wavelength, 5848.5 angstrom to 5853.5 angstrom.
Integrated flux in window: 73.4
